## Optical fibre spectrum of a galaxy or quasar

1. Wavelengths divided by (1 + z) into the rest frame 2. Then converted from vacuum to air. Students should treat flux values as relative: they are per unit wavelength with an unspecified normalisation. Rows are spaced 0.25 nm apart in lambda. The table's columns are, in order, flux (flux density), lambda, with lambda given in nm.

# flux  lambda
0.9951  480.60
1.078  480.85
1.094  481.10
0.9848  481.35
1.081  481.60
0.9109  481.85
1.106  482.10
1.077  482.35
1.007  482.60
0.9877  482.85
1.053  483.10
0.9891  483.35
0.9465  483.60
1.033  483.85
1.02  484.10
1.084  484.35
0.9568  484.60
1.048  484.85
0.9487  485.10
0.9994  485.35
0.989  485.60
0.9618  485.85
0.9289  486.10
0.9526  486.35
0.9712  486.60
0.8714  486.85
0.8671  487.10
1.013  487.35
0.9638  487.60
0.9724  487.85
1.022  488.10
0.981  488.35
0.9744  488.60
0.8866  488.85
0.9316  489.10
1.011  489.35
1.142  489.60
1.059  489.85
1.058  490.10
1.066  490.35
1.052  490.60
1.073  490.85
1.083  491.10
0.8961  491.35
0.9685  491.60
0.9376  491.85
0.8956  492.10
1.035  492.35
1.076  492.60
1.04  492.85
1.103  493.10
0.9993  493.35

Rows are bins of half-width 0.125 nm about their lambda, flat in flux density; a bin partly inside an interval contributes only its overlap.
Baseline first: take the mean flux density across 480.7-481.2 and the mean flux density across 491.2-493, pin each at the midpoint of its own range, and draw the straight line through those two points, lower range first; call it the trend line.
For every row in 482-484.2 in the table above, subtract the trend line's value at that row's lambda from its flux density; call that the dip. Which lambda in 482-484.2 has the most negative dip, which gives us 483.60 nm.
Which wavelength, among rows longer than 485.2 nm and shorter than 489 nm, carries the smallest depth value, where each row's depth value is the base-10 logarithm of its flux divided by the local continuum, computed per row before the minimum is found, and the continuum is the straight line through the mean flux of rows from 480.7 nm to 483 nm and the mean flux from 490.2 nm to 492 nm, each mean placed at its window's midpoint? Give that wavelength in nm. 487.10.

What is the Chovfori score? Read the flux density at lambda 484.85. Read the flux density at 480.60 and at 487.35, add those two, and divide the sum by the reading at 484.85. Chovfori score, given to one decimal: 1.9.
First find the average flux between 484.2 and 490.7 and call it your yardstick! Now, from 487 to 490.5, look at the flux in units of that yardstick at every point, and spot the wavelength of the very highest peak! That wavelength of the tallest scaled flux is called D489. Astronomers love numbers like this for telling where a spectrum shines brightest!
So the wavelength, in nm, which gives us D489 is 489.60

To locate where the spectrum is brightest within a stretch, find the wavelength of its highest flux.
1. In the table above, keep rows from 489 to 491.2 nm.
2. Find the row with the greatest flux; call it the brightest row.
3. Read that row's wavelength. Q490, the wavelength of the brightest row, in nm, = 489.60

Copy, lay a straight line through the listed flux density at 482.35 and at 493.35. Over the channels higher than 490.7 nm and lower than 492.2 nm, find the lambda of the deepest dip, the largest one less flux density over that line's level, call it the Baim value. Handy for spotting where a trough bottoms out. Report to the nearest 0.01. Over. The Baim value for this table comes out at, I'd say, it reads 491.35 nm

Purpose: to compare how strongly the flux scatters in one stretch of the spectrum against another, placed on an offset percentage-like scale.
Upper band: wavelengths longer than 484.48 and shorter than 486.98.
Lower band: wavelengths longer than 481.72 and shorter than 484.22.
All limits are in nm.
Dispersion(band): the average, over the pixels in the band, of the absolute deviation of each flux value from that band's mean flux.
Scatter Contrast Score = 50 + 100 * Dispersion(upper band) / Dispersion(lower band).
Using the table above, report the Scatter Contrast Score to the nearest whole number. 120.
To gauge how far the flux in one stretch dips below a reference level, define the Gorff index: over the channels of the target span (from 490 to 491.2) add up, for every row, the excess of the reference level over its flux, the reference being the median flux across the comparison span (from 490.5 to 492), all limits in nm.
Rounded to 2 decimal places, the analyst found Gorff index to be -0.28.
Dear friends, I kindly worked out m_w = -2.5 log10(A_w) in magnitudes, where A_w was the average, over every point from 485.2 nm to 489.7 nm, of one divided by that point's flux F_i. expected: -0.04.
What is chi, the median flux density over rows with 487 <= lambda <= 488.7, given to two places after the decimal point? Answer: 0.97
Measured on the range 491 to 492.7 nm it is 0.97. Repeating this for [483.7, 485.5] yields 1.02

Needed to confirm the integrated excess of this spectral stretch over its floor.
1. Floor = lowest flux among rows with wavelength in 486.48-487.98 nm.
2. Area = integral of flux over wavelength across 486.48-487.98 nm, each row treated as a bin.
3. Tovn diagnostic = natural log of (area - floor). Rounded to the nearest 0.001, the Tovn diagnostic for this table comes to -0.602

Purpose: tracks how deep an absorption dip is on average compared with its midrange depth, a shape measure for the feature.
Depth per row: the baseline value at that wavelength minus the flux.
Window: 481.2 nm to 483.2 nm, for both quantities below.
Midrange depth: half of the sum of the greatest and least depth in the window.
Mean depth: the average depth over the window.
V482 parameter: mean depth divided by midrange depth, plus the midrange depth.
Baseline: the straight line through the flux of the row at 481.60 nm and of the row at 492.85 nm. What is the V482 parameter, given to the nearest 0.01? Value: 0.81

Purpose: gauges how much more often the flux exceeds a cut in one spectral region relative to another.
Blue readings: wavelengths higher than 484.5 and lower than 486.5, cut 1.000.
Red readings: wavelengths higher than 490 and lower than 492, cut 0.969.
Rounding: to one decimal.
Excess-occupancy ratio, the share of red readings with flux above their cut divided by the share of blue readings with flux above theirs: 5.0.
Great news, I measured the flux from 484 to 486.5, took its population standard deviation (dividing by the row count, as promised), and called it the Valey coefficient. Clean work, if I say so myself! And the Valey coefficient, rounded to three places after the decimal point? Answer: 0.047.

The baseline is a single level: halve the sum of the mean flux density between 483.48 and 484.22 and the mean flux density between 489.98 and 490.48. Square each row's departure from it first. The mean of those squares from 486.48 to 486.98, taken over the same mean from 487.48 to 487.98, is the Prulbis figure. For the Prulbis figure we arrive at 4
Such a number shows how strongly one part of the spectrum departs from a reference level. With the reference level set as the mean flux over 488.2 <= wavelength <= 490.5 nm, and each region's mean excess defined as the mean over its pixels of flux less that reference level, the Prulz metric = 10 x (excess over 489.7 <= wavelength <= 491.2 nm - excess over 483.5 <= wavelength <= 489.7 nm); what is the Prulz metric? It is 0.9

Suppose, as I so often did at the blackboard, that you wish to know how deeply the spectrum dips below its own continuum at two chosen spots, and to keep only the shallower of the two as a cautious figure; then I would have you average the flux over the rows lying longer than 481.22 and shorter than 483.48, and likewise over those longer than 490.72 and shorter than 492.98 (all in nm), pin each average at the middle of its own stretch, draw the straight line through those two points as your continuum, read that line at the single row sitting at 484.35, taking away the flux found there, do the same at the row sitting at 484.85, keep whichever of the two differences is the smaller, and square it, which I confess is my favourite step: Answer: 0.004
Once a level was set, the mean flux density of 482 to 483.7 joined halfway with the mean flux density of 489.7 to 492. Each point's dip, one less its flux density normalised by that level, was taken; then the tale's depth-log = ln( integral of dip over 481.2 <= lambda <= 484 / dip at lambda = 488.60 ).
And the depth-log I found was -1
